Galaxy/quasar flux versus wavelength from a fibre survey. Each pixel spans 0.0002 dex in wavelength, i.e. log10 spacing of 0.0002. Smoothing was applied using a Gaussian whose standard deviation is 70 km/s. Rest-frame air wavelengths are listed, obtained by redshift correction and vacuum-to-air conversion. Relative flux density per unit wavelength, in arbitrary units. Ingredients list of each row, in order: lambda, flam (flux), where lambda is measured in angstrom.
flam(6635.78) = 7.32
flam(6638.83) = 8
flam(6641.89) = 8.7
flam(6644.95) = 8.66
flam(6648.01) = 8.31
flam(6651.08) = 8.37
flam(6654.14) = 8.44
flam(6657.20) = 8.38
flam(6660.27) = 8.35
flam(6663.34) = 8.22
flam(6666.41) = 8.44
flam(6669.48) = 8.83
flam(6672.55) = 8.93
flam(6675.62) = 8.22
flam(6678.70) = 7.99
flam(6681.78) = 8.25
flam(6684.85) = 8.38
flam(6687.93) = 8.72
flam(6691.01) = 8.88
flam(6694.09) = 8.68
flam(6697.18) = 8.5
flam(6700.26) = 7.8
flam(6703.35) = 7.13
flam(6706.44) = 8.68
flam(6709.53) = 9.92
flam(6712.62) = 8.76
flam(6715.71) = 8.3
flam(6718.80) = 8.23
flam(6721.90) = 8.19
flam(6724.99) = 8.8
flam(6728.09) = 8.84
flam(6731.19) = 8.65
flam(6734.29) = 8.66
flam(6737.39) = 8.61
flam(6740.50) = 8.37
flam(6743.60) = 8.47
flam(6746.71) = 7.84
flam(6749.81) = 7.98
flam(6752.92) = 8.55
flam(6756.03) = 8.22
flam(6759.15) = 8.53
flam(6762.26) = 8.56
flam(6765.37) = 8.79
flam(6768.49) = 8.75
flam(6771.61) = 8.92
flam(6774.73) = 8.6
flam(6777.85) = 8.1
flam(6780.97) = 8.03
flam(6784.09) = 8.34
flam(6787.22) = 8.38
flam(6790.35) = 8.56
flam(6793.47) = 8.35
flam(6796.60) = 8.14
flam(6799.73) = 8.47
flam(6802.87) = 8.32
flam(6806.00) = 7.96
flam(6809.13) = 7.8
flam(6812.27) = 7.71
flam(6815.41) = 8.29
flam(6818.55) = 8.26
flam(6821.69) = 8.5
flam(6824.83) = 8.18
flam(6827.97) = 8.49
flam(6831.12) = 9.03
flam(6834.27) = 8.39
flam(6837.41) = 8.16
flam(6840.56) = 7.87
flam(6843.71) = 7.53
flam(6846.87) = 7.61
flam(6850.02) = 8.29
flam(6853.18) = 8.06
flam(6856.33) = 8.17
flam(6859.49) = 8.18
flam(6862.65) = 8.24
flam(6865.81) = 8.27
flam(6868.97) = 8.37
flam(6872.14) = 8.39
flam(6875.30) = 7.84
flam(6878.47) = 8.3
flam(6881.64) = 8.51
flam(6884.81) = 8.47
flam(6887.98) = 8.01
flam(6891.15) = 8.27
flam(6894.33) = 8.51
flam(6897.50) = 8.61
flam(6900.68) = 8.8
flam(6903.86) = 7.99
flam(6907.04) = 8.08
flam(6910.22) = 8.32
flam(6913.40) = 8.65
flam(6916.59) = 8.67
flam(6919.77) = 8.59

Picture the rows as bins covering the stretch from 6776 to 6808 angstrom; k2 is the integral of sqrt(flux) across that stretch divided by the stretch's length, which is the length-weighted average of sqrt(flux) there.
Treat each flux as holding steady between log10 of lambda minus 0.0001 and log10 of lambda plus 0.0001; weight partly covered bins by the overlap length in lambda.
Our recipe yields 2.875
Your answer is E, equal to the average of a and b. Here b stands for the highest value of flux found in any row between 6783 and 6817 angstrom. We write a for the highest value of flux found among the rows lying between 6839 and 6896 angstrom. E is 8.5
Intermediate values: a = 8.51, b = 8.56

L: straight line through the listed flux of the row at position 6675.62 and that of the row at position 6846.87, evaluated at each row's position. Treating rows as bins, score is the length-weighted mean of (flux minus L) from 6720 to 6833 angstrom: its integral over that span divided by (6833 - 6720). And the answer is 0.53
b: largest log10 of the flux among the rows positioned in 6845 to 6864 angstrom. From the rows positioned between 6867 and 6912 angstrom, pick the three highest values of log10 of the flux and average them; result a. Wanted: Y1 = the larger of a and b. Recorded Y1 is 0.936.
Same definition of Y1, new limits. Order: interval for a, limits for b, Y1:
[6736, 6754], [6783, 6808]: 0.932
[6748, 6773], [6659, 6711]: 0.997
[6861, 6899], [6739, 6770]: 0.944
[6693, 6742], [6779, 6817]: 0.962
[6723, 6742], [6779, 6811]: 0.943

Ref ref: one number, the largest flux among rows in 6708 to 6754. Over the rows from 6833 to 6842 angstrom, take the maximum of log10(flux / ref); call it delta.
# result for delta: -0.073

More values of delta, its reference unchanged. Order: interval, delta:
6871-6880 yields -0.073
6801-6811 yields -0.076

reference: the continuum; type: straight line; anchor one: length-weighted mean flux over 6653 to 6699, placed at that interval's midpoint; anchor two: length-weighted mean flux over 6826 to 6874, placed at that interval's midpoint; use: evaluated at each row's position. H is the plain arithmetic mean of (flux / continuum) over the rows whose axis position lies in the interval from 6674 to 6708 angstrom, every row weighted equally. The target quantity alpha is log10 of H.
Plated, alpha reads -0.008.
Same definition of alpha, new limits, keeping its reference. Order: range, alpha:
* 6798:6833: 0.001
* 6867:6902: 0.012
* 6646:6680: -0.005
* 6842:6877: -0.005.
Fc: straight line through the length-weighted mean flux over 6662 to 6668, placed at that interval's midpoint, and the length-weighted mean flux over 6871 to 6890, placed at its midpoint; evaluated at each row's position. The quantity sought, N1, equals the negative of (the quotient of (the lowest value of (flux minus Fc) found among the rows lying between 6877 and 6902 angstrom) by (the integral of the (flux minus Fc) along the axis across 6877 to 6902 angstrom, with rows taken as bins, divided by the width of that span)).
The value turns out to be 1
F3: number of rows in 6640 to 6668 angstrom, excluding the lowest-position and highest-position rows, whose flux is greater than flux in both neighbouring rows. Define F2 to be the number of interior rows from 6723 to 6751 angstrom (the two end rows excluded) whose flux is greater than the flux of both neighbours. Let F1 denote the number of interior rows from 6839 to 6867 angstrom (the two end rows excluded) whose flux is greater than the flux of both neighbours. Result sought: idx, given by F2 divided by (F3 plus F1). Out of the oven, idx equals 1.50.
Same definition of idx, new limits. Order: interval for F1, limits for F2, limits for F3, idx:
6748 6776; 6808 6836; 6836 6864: 0.75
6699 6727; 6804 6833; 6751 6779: 0.67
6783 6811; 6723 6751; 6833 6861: 1.00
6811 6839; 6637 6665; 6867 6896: 0.40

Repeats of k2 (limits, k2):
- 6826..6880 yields 2.861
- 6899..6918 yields 2.900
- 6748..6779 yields 2.915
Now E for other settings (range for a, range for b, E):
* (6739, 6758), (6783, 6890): 8.8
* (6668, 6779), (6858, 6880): 9.2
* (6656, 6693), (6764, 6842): 9.0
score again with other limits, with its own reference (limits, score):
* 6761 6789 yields 0.63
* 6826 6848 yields 0.52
